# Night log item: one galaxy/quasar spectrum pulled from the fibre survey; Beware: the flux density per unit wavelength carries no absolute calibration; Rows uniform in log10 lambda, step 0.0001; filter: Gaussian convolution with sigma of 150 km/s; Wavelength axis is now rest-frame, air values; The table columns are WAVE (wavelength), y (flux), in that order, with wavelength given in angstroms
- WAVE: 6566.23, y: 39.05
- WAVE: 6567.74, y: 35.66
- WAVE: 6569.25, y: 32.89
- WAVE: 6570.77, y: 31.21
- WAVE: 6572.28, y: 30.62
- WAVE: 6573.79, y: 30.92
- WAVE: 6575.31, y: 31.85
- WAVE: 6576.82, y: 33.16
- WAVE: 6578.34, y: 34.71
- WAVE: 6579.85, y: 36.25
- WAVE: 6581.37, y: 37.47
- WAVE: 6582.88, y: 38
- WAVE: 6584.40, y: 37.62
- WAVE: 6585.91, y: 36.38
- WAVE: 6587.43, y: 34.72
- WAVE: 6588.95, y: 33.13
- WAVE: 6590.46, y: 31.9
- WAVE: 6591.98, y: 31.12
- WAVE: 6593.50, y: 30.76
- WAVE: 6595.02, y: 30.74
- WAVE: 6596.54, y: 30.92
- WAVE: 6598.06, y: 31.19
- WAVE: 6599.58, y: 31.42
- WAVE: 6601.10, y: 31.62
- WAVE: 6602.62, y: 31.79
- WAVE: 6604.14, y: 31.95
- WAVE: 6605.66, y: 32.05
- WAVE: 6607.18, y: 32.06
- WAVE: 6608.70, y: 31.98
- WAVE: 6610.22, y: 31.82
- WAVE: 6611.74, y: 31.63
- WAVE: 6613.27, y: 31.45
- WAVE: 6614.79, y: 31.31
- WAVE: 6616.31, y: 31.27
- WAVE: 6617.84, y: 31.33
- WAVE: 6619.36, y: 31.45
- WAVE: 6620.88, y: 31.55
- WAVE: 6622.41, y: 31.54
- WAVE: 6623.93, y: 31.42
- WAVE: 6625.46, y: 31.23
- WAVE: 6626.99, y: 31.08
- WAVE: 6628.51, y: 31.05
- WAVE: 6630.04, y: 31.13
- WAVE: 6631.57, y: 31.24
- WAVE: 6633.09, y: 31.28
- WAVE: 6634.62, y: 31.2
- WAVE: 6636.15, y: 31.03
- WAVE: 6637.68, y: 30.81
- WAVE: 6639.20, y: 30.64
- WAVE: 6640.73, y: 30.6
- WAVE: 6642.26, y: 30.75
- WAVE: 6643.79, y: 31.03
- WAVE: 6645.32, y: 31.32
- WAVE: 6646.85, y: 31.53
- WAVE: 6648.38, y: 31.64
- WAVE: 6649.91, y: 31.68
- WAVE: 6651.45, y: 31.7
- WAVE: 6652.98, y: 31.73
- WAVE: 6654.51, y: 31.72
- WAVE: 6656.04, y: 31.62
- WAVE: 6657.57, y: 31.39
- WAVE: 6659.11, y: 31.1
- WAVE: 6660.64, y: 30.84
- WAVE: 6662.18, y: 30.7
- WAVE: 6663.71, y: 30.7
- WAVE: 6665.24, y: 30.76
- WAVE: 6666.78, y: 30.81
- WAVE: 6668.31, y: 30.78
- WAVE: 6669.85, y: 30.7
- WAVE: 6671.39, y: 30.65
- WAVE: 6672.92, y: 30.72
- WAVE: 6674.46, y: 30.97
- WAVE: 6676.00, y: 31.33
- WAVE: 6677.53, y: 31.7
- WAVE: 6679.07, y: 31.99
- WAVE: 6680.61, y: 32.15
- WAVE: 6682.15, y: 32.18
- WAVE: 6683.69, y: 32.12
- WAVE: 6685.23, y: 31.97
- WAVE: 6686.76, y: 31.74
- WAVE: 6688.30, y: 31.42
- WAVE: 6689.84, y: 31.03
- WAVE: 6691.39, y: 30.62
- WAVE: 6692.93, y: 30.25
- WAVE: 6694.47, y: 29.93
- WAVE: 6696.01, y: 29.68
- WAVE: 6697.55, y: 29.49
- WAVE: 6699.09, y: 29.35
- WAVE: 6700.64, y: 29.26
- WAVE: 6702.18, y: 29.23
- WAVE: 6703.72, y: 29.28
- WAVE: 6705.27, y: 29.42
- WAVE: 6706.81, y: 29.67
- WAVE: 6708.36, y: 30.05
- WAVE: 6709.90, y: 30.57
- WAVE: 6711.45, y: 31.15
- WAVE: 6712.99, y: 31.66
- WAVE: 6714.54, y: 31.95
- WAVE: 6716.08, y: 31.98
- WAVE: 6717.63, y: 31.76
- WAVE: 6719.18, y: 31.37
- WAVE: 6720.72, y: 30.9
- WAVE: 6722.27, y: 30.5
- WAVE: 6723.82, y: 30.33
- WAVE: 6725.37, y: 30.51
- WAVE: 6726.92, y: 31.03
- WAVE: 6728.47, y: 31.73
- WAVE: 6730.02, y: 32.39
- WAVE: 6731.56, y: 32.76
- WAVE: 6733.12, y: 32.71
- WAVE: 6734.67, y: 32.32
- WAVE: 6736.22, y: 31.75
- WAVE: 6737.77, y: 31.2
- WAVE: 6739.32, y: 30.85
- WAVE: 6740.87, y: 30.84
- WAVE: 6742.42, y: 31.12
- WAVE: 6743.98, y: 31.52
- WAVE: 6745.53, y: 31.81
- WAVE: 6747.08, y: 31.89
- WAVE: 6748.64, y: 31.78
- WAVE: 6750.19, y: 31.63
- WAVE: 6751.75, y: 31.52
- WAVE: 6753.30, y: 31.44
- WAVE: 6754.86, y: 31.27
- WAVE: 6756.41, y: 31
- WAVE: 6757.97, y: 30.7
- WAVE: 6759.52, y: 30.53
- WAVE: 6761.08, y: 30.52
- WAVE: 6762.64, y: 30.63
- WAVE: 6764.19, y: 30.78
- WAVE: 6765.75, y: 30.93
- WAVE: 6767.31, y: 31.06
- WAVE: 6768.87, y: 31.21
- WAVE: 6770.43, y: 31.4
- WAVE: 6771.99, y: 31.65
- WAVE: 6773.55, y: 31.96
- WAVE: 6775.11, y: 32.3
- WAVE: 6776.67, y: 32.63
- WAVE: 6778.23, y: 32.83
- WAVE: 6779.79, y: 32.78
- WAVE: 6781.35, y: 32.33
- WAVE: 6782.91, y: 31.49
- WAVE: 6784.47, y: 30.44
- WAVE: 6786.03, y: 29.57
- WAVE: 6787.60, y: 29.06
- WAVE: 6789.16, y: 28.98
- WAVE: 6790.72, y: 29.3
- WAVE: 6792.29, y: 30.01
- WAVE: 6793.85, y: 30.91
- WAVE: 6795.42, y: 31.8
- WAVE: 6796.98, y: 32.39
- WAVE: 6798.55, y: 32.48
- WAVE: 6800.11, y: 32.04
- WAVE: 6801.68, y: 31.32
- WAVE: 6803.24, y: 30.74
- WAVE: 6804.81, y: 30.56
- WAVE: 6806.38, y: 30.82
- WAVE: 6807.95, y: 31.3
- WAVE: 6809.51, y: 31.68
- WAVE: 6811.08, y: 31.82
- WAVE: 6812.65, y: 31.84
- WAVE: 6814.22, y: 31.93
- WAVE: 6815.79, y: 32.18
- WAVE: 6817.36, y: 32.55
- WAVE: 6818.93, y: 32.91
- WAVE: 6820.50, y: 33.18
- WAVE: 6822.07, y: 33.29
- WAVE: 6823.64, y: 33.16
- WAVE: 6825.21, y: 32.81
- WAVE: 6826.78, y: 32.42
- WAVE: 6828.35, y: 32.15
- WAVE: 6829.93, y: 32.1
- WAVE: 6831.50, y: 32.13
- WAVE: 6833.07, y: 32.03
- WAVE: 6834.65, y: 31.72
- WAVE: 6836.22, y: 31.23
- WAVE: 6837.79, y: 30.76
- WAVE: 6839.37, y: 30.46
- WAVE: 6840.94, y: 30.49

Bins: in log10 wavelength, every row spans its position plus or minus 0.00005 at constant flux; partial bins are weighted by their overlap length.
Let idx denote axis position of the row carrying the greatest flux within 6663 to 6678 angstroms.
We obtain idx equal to 6677.53 angstroms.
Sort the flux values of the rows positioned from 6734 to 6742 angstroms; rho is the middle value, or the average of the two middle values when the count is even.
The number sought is 31.2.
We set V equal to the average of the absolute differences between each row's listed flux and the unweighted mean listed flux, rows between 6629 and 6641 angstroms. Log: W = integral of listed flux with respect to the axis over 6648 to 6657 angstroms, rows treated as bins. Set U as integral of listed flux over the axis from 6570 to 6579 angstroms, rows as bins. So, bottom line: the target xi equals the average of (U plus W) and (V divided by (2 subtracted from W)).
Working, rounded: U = 288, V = 0.23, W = 285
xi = 287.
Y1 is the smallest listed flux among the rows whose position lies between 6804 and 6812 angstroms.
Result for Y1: 30.56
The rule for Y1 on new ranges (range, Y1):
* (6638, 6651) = 30.6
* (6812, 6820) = 31.84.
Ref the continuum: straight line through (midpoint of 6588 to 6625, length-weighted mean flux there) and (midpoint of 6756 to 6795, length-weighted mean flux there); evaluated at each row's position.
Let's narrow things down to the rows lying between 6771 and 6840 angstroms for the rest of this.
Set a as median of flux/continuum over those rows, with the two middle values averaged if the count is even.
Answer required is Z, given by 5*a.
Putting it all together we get 5.15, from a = 1.03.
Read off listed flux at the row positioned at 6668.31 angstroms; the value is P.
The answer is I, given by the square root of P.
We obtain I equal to 5.55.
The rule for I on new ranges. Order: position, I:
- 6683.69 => 5.67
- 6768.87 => 5.59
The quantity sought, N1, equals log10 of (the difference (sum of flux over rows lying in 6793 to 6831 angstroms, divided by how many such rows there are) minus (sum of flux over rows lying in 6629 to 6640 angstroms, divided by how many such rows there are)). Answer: 0.0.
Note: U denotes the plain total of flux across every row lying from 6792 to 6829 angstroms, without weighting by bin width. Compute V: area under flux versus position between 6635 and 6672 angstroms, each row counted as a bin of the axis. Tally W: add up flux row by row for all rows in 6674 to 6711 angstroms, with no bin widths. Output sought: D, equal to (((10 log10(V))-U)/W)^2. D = 1.00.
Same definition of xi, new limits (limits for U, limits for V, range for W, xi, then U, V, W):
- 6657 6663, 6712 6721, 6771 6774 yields 141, 186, 0.31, 95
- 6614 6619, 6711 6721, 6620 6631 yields 250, 157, 0.34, 344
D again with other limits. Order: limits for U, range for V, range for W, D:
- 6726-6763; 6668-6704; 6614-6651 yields 0.94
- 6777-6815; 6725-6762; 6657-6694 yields 0.92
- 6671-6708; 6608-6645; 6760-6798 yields 0.89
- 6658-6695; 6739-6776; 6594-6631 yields 0.90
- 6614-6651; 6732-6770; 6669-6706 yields 0.95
